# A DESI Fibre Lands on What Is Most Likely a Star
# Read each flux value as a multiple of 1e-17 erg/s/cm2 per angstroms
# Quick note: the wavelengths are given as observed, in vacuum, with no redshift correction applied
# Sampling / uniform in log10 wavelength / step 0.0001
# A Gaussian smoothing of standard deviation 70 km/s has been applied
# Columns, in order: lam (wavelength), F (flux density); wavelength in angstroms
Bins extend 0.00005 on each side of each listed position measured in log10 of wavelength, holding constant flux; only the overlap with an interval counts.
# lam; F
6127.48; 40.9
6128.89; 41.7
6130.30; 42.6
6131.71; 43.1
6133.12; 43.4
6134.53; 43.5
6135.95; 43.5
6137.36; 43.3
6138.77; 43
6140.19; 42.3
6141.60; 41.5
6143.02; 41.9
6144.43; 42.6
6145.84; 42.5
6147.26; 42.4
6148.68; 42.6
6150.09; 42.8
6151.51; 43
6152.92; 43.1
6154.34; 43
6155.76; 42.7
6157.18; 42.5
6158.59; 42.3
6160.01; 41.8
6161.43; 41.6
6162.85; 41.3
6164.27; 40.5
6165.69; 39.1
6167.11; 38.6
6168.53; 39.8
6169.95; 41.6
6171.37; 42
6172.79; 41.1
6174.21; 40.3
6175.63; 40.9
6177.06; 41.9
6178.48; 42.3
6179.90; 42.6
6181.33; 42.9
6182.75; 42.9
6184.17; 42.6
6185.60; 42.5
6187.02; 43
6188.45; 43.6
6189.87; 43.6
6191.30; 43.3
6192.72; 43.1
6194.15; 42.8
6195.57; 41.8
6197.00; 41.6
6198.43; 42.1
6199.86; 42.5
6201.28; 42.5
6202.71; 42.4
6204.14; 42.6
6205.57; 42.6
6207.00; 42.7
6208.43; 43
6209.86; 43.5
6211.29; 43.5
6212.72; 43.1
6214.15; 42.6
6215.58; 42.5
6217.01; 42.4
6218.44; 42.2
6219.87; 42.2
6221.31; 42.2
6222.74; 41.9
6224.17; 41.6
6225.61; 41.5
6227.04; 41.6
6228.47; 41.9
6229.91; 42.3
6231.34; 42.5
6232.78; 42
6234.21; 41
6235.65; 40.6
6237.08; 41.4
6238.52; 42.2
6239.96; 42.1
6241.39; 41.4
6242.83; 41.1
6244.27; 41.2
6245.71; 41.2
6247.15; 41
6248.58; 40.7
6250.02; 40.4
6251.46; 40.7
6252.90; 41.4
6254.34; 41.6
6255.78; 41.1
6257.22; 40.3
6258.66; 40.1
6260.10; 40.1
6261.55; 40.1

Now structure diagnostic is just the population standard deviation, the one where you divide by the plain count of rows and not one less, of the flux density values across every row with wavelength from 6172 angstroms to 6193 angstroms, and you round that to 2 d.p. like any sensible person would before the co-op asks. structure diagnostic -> 0.96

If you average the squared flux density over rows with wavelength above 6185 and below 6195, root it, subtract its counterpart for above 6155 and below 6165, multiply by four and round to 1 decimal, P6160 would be 5.2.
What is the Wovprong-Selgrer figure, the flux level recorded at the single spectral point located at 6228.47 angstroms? 41.9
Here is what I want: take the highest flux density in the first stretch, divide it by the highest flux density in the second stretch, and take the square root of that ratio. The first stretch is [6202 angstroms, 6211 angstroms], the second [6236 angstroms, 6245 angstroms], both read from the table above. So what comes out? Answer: 1.015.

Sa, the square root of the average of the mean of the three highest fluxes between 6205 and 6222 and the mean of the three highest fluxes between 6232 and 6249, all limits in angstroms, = 6.54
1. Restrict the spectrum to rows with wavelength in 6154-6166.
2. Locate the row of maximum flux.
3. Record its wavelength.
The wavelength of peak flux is 6154.34 angstroms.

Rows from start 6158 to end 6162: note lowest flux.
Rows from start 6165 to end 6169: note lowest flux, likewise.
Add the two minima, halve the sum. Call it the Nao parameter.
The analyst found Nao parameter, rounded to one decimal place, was 40.1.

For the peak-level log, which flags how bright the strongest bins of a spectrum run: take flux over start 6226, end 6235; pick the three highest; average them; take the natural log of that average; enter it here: 3.74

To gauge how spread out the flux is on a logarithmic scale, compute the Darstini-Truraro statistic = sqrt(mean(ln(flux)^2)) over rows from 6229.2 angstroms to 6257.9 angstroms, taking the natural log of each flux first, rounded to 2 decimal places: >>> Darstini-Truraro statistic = 3.72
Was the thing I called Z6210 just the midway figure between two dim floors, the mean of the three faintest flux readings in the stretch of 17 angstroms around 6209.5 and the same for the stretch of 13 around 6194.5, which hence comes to 42.1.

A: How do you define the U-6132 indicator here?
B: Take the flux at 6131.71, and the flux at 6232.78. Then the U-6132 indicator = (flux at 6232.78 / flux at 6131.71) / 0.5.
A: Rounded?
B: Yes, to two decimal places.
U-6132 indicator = 1.95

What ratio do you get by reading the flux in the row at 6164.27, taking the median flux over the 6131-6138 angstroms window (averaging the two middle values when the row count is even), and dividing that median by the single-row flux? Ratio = 1.07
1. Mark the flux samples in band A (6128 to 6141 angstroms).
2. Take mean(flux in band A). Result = 42.9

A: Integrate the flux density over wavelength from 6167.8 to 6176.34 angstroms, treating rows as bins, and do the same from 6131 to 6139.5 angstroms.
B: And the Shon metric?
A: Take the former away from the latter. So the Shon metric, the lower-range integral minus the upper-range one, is 18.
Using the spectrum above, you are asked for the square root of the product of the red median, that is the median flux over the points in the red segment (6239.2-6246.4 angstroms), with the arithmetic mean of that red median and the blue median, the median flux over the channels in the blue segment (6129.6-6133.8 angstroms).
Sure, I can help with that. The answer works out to 41.7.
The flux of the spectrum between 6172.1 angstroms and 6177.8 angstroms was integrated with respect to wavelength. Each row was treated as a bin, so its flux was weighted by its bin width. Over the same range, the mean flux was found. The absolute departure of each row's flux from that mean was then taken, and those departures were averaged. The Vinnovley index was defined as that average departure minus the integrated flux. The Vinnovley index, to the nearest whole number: -233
